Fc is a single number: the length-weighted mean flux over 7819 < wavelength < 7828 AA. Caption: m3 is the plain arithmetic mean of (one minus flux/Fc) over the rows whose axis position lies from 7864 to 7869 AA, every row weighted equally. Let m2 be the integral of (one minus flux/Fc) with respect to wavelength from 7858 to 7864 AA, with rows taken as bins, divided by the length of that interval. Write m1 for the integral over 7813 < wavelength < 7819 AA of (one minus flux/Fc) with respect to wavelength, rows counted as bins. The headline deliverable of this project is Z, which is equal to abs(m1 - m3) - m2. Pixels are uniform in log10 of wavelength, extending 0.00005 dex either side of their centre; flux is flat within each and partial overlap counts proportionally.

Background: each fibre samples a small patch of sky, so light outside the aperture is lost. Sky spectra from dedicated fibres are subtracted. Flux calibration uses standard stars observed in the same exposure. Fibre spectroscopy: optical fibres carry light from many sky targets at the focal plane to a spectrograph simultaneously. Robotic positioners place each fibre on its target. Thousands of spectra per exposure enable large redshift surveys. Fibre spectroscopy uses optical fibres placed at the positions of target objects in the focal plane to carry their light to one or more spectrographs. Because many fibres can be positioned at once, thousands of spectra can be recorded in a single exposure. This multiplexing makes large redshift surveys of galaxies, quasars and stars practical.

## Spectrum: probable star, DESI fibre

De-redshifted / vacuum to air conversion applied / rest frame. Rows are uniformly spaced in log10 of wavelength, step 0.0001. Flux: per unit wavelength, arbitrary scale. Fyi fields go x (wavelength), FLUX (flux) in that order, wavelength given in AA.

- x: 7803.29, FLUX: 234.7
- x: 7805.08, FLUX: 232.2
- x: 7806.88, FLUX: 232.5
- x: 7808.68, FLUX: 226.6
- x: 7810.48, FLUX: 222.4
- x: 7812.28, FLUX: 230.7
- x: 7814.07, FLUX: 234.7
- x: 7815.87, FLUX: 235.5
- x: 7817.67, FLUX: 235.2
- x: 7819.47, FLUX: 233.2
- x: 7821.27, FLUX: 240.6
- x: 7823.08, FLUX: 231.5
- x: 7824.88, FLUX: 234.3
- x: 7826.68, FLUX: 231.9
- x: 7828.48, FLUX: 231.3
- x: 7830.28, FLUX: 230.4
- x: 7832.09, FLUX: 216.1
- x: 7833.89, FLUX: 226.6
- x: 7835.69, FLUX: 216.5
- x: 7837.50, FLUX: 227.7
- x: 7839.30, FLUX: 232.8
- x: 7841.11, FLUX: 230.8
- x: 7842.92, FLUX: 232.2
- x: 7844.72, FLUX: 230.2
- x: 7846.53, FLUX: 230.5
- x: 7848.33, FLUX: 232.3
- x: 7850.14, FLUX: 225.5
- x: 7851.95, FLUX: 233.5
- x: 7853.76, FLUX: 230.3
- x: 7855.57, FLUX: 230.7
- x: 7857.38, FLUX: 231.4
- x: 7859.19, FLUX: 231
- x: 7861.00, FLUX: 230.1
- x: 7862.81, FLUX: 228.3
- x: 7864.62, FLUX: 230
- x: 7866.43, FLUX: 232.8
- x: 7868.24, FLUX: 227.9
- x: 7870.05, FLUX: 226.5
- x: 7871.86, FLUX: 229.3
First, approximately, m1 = -0.02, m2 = 0.018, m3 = 0.017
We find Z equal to 0.02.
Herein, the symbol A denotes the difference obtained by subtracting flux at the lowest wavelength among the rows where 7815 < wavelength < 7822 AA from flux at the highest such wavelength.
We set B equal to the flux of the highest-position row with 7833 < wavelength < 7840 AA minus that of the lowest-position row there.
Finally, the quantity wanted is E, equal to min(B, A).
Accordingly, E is 5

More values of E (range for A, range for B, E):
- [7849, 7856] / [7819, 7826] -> 1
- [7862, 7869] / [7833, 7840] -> 0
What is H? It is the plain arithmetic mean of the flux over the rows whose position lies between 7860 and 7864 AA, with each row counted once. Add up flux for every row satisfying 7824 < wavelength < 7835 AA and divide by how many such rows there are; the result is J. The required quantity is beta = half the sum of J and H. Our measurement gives 229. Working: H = 229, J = 228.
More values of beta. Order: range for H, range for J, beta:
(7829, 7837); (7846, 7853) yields 226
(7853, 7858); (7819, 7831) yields 232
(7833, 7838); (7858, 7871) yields 227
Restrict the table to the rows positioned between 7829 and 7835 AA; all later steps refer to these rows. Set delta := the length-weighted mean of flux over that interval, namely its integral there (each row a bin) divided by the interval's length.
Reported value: 225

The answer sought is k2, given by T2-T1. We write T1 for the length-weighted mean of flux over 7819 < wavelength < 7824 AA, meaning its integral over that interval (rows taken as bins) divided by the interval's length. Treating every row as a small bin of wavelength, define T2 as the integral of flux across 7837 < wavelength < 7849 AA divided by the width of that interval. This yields -4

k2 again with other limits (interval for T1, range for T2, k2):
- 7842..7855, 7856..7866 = 0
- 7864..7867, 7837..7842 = -1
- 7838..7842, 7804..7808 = 1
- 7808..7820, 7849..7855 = -2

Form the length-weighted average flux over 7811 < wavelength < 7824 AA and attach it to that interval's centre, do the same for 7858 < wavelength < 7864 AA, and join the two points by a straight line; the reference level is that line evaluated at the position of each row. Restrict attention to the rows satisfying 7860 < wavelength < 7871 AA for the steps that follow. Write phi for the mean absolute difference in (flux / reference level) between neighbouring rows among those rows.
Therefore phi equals 0.011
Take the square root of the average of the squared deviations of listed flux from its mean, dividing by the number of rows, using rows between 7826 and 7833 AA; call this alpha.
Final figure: 6.6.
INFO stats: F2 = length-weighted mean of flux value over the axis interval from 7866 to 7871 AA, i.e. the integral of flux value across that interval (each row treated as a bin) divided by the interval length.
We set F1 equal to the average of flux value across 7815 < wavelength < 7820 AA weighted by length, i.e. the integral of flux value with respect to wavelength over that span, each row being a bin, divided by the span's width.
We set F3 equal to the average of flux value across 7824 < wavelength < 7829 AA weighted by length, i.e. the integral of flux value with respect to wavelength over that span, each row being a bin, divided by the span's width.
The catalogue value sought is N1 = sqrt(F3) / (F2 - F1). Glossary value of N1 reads -3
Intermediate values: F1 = 235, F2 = 229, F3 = 232.8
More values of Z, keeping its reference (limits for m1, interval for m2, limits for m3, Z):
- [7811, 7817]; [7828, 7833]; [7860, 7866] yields -0.03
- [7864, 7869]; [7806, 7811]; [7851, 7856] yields 0.04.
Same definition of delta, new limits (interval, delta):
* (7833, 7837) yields 222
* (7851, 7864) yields 231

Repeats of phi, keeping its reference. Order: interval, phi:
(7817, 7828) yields 0.020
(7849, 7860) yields 0.011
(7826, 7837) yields 0.031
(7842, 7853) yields 0.017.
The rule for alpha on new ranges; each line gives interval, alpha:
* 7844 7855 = 2.5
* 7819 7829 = 3.2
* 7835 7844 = 6.0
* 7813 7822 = 2.5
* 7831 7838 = 5.4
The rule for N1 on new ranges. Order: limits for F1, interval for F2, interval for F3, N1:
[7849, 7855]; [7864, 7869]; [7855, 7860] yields 18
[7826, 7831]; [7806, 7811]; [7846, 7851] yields -4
